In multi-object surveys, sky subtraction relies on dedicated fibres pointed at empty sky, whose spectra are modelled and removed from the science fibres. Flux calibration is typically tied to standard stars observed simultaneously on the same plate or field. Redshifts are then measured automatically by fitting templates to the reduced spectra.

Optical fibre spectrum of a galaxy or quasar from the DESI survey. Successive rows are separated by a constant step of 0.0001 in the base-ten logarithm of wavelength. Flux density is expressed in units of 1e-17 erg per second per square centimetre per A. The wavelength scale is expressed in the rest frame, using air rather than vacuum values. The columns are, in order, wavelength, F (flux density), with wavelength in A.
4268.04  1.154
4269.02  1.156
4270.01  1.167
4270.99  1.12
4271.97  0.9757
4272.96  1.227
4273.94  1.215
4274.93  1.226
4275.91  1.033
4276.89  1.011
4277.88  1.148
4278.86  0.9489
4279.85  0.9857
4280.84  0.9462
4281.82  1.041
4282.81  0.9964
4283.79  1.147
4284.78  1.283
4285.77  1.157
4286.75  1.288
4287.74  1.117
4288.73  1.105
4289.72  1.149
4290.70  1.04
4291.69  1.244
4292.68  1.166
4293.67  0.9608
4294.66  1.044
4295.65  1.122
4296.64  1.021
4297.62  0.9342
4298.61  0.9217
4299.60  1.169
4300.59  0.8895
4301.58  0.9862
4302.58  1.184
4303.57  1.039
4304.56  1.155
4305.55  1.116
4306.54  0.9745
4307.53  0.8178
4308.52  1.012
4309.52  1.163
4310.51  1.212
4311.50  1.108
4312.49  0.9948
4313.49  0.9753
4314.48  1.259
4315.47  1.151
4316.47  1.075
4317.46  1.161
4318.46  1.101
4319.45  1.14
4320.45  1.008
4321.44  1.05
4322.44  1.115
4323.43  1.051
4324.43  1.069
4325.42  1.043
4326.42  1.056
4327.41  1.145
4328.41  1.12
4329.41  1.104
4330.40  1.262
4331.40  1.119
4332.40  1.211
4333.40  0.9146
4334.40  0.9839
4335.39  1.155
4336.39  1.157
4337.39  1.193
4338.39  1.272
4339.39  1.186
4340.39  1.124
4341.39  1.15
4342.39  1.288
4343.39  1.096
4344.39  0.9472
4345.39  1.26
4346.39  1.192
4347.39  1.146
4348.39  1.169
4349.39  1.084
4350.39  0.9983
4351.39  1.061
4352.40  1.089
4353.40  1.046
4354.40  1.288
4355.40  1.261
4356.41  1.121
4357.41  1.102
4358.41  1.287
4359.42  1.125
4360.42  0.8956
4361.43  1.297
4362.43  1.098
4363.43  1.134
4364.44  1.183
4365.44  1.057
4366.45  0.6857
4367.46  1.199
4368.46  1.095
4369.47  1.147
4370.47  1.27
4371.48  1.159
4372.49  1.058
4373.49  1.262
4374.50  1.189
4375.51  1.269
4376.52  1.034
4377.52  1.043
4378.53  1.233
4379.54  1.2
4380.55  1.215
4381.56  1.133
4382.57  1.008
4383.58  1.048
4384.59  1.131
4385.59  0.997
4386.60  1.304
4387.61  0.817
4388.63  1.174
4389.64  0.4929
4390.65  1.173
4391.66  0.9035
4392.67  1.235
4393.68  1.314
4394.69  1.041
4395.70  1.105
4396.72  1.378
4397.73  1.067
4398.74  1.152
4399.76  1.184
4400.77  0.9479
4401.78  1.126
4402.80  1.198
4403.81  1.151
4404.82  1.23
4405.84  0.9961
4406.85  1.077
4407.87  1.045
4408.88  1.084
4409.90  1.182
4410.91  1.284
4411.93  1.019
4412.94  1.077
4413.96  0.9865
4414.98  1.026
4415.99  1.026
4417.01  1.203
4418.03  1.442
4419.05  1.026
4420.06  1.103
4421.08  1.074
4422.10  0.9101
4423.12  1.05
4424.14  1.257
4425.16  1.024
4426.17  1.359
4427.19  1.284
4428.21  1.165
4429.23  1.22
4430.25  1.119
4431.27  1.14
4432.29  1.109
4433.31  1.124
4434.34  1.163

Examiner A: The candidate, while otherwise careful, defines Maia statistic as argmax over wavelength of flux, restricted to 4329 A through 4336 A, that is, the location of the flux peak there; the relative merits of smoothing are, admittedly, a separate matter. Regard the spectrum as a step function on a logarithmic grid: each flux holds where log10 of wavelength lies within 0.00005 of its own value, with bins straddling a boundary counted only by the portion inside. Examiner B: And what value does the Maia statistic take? 4330.40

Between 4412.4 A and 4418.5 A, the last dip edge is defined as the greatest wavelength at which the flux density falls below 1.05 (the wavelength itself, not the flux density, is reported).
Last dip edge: 4415.99 A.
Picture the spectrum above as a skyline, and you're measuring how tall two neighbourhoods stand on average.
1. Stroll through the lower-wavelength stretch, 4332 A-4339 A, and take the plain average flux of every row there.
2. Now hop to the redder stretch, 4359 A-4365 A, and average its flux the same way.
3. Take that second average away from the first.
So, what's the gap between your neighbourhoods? 0.00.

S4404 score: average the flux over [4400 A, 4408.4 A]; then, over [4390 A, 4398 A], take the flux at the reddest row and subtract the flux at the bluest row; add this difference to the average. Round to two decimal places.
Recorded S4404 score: 0.99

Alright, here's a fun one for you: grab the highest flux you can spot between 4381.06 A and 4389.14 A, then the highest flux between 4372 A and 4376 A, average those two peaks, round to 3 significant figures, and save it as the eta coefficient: 1.29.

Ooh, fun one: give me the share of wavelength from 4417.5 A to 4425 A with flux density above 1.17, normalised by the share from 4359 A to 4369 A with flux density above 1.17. 1.0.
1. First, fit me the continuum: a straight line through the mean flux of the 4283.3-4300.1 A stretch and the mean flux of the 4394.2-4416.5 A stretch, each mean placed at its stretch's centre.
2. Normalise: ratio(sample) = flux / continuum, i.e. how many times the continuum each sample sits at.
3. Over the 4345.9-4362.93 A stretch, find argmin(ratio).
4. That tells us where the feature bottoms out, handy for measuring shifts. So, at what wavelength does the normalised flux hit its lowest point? 4360.42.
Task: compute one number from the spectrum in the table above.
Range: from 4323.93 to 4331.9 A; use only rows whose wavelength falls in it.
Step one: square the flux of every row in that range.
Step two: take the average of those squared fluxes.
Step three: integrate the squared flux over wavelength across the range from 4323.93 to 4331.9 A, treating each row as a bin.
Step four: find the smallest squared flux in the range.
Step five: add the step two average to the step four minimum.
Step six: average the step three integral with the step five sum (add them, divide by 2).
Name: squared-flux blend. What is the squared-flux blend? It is 6.14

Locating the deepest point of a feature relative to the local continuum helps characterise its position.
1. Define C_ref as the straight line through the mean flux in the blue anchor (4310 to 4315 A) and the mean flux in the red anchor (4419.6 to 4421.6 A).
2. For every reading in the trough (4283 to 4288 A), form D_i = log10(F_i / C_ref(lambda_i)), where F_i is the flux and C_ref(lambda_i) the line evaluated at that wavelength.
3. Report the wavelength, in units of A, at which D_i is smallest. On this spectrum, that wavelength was 4287.74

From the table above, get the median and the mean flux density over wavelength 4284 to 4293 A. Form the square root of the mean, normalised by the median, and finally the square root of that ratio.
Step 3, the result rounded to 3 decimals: 0.967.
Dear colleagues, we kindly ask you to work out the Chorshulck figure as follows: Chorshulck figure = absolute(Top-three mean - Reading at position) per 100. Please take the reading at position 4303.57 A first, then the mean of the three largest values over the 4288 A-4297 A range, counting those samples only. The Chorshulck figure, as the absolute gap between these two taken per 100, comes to 0.0015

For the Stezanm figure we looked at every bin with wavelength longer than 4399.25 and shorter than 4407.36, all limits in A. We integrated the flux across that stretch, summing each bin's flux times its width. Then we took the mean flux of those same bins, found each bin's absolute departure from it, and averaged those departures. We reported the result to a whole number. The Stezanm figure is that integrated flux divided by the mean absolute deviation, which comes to 113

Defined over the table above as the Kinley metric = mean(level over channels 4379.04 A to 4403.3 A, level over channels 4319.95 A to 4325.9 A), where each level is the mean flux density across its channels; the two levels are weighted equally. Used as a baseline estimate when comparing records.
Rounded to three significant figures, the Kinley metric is 1.08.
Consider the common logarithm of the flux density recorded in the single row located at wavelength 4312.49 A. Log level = 0.00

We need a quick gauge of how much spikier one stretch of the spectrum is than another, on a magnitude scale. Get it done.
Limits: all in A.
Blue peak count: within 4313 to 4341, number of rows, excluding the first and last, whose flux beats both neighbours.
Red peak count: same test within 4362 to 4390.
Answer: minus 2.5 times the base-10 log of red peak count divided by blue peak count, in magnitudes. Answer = -0.11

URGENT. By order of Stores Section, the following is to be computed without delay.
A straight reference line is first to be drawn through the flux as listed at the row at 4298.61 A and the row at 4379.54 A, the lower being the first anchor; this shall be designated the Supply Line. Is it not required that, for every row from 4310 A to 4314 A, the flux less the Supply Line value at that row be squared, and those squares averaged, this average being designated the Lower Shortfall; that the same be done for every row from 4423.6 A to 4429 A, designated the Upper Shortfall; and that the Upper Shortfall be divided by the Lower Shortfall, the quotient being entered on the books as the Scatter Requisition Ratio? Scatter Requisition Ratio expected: 1.6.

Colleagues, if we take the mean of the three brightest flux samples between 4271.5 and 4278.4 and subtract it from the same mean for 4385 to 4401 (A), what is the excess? 0.11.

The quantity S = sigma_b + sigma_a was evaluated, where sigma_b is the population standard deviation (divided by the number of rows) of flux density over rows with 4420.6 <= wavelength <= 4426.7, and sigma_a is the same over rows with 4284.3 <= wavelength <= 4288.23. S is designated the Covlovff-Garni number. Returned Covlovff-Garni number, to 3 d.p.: 0.226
